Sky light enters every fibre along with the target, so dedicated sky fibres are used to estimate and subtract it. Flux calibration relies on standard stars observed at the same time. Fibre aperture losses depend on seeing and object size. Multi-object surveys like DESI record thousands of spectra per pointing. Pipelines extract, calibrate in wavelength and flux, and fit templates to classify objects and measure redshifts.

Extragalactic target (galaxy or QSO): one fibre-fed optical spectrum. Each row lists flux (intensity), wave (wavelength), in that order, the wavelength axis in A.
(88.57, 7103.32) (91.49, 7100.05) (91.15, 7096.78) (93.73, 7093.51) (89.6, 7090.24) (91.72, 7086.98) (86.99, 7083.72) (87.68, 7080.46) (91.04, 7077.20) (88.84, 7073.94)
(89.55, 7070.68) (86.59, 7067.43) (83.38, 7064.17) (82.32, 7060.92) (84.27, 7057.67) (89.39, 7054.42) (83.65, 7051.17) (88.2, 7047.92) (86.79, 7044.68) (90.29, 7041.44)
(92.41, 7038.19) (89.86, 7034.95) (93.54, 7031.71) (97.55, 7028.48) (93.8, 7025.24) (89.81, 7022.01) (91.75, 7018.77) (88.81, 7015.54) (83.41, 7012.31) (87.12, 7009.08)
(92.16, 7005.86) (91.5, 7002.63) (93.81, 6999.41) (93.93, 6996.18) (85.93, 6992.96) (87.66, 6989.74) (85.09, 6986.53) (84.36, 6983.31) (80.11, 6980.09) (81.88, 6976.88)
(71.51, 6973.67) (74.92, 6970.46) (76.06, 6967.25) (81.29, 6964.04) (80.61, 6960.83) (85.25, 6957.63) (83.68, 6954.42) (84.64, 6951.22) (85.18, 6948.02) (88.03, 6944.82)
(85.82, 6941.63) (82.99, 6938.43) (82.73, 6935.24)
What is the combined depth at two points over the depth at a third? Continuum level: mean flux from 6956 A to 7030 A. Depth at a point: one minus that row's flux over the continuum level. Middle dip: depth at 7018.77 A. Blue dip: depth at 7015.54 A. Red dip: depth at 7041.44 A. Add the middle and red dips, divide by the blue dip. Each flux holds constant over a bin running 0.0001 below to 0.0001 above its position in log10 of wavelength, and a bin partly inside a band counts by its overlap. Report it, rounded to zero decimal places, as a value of 4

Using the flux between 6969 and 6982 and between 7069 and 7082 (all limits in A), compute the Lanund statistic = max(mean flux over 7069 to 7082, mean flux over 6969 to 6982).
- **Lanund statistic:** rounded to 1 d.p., 89.3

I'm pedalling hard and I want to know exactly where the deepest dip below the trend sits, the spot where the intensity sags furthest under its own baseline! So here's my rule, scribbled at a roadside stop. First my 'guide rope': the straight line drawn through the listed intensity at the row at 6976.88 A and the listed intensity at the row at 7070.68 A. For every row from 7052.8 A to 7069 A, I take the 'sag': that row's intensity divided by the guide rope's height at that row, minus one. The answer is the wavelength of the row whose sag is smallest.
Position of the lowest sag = 7060.92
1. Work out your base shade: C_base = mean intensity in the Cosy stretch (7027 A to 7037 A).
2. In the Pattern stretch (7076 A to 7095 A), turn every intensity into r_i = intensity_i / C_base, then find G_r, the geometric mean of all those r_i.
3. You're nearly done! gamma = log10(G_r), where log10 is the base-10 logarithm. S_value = -0.017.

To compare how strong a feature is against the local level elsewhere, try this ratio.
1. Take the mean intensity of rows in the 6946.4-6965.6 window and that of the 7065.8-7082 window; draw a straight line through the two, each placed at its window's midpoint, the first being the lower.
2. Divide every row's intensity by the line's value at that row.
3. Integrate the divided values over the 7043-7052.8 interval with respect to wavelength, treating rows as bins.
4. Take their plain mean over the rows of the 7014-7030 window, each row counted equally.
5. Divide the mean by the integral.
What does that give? 0.11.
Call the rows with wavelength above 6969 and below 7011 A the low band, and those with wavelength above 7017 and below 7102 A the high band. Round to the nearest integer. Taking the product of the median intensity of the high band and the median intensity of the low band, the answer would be 7708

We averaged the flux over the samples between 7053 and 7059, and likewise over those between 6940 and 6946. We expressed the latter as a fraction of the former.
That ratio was 1.00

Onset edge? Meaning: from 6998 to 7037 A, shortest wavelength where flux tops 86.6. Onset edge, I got 6999.41 A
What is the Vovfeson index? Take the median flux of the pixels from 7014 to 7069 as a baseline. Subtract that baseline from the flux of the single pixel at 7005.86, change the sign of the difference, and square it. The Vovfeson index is 8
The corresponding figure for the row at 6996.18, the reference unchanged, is 21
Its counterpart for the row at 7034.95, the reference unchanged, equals 0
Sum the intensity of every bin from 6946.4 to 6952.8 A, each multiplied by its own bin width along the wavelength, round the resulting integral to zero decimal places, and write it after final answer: 543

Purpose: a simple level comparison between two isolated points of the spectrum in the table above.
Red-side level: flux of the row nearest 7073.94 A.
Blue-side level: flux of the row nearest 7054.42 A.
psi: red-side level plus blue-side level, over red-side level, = 2.006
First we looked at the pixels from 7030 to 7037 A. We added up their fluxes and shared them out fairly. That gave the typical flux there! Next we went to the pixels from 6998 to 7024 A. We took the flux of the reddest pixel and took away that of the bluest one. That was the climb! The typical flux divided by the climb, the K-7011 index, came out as -23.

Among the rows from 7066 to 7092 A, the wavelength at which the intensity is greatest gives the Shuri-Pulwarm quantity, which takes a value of 7086.98 A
